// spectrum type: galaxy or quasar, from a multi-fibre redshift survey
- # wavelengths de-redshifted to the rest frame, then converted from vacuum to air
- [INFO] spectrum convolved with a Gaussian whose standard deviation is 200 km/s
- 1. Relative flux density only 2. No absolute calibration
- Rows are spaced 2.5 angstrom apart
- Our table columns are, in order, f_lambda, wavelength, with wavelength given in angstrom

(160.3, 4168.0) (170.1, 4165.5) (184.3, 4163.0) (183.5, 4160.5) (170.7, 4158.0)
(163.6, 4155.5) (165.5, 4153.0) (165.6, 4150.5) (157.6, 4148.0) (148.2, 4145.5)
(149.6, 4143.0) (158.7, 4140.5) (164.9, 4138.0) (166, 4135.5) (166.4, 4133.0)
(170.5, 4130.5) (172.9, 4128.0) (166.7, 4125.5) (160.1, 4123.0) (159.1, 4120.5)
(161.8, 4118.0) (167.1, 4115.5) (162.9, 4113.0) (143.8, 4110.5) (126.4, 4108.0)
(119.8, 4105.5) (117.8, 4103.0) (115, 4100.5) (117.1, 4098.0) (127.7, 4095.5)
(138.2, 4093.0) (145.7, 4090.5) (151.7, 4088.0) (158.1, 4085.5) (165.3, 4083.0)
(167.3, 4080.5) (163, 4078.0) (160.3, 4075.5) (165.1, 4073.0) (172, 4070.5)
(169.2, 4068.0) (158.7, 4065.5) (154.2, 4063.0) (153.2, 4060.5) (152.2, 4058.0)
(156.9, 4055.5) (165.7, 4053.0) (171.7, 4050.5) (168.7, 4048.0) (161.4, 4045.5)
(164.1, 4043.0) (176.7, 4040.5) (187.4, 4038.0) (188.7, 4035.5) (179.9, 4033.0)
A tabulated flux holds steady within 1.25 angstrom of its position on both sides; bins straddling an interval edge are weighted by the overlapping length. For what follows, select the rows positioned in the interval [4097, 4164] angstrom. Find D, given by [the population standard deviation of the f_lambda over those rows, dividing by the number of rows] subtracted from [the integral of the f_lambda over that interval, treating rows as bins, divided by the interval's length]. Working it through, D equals 136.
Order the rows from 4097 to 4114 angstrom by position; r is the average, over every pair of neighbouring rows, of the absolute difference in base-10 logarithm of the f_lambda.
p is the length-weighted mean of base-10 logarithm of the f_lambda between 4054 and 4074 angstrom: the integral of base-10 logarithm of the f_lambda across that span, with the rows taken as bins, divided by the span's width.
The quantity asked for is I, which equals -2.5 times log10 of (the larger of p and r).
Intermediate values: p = 2.20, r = 0.0265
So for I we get -0.858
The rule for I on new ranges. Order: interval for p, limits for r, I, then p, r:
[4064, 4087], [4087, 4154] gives -0.863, 2.21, 0.0175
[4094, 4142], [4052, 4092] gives -0.841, 2.17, 0.0133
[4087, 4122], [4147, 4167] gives -0.827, 2.14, 0.0162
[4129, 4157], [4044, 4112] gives -0.860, 2.21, 0.0170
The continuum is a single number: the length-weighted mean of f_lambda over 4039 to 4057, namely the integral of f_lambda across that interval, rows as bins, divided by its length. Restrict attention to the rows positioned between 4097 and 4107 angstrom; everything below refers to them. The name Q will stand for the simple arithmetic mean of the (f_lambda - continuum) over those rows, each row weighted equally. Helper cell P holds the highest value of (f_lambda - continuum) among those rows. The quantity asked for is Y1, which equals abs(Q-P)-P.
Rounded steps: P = -47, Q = -49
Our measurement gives 49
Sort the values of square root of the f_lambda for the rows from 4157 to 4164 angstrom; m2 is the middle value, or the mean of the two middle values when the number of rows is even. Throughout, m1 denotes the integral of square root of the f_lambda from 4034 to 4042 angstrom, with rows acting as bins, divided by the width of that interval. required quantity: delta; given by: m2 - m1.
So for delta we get 0.0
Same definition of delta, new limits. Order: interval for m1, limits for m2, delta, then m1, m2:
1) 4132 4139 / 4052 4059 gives -0.3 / 12.88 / 12.5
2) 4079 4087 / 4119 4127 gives -0.1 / 12.77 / 12.7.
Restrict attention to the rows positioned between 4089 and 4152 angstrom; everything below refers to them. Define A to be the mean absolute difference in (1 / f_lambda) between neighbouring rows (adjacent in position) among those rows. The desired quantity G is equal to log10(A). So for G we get -3.53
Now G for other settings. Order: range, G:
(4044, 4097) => -3.66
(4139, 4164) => -3.67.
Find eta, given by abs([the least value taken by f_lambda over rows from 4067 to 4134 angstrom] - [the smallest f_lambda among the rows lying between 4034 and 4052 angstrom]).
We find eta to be 46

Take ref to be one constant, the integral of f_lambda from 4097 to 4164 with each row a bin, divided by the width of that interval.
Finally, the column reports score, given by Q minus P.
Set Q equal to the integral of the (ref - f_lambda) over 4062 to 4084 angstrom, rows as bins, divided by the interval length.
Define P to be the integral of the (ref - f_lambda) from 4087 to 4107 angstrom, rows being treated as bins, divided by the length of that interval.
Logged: -35.2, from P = 27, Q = -8.2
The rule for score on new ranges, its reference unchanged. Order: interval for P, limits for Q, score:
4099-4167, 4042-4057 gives -7.0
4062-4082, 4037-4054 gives -6.8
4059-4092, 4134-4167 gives -5.2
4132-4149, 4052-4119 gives 8.5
